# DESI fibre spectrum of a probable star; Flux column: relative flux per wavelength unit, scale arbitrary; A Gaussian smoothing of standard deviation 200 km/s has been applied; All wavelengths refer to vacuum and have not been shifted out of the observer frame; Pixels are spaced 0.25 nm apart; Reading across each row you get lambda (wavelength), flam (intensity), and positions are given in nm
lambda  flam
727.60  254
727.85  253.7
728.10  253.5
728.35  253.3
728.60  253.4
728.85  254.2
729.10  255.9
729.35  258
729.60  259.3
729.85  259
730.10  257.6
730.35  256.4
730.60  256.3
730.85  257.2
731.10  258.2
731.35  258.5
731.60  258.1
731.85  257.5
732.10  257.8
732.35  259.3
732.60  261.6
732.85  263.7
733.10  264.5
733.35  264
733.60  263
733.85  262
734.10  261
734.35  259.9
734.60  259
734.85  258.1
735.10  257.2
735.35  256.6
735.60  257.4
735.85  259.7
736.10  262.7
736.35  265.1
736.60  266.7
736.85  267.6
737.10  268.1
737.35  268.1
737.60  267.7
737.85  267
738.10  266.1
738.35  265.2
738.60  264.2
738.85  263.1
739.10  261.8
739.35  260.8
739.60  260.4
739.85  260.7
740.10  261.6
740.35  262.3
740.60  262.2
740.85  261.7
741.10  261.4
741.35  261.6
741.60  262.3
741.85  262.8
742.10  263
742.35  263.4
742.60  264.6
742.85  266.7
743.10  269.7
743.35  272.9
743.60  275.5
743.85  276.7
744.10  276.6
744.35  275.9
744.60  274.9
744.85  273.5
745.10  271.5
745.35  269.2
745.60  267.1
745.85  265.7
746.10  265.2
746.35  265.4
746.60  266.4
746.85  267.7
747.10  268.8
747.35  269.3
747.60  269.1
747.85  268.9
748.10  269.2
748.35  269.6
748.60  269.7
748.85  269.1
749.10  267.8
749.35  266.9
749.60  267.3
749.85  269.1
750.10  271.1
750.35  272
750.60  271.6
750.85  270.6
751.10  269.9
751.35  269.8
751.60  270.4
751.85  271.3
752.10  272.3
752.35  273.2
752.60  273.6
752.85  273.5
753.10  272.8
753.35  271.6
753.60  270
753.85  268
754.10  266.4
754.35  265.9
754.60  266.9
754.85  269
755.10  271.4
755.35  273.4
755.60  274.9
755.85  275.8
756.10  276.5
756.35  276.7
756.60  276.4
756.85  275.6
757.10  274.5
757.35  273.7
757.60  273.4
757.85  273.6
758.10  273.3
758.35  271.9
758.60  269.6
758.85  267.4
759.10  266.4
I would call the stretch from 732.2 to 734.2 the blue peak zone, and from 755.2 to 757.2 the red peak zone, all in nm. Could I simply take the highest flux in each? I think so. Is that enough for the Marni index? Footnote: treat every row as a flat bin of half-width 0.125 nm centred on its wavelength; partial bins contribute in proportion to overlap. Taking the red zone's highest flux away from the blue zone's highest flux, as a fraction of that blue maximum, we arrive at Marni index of -0.046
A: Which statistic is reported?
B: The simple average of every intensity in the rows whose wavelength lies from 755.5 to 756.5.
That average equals 276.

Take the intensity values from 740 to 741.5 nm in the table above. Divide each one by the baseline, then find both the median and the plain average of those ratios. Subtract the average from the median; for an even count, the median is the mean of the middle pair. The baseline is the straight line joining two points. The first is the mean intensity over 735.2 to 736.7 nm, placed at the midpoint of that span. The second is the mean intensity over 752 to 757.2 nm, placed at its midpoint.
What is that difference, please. 0.0000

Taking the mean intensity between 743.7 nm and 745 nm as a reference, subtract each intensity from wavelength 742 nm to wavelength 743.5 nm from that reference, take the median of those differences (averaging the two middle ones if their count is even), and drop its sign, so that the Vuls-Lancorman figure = 10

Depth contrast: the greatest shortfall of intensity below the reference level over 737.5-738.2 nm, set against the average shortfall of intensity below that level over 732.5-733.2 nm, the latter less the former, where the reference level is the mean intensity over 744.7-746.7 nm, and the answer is 3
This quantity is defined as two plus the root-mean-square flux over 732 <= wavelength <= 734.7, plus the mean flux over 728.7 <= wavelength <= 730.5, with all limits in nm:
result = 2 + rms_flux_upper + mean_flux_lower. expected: 521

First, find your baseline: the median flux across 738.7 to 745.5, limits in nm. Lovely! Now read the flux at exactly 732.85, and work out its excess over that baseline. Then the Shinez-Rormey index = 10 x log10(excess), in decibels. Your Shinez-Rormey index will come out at -2.2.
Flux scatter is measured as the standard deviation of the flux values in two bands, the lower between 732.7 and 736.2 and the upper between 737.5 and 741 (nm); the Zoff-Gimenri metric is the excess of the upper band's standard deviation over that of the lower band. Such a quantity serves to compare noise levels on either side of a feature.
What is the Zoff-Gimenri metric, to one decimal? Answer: -0.3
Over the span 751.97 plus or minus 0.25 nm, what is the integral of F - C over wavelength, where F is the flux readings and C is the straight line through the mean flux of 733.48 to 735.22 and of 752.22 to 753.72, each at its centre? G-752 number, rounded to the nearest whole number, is 0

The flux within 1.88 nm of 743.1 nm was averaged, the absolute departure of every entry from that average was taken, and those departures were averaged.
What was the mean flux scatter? 5.5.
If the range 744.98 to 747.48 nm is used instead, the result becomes 1.7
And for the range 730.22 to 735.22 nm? 2.2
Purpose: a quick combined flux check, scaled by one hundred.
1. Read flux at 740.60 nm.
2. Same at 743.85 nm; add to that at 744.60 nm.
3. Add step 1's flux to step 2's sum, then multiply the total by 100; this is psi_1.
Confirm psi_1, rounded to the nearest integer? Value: 81380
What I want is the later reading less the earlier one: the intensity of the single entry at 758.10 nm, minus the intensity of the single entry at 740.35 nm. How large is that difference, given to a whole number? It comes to 11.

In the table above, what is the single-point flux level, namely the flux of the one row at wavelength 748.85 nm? 269.1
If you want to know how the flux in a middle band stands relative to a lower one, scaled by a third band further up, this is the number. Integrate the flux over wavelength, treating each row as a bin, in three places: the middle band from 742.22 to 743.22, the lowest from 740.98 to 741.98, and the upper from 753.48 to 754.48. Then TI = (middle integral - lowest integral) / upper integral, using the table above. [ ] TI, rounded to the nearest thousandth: 0.015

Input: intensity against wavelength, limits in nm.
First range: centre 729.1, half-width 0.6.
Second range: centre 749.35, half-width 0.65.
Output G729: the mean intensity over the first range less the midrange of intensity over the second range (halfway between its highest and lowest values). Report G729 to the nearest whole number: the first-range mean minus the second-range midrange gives -12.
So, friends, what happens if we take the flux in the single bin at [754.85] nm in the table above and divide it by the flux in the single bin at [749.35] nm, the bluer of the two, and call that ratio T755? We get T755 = 1.01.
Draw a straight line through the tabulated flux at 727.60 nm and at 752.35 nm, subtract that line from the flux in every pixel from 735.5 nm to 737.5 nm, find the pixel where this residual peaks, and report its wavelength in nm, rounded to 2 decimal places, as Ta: 737.10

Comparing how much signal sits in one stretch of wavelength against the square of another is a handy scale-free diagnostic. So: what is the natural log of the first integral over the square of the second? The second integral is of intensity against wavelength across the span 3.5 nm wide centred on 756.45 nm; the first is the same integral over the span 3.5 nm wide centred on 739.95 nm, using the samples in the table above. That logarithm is -6.91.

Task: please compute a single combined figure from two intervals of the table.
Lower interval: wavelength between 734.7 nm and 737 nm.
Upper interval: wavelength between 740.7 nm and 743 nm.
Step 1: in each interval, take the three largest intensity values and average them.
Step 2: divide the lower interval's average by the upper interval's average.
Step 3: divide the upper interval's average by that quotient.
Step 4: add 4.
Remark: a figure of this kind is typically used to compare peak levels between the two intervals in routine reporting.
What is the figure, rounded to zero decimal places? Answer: 267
